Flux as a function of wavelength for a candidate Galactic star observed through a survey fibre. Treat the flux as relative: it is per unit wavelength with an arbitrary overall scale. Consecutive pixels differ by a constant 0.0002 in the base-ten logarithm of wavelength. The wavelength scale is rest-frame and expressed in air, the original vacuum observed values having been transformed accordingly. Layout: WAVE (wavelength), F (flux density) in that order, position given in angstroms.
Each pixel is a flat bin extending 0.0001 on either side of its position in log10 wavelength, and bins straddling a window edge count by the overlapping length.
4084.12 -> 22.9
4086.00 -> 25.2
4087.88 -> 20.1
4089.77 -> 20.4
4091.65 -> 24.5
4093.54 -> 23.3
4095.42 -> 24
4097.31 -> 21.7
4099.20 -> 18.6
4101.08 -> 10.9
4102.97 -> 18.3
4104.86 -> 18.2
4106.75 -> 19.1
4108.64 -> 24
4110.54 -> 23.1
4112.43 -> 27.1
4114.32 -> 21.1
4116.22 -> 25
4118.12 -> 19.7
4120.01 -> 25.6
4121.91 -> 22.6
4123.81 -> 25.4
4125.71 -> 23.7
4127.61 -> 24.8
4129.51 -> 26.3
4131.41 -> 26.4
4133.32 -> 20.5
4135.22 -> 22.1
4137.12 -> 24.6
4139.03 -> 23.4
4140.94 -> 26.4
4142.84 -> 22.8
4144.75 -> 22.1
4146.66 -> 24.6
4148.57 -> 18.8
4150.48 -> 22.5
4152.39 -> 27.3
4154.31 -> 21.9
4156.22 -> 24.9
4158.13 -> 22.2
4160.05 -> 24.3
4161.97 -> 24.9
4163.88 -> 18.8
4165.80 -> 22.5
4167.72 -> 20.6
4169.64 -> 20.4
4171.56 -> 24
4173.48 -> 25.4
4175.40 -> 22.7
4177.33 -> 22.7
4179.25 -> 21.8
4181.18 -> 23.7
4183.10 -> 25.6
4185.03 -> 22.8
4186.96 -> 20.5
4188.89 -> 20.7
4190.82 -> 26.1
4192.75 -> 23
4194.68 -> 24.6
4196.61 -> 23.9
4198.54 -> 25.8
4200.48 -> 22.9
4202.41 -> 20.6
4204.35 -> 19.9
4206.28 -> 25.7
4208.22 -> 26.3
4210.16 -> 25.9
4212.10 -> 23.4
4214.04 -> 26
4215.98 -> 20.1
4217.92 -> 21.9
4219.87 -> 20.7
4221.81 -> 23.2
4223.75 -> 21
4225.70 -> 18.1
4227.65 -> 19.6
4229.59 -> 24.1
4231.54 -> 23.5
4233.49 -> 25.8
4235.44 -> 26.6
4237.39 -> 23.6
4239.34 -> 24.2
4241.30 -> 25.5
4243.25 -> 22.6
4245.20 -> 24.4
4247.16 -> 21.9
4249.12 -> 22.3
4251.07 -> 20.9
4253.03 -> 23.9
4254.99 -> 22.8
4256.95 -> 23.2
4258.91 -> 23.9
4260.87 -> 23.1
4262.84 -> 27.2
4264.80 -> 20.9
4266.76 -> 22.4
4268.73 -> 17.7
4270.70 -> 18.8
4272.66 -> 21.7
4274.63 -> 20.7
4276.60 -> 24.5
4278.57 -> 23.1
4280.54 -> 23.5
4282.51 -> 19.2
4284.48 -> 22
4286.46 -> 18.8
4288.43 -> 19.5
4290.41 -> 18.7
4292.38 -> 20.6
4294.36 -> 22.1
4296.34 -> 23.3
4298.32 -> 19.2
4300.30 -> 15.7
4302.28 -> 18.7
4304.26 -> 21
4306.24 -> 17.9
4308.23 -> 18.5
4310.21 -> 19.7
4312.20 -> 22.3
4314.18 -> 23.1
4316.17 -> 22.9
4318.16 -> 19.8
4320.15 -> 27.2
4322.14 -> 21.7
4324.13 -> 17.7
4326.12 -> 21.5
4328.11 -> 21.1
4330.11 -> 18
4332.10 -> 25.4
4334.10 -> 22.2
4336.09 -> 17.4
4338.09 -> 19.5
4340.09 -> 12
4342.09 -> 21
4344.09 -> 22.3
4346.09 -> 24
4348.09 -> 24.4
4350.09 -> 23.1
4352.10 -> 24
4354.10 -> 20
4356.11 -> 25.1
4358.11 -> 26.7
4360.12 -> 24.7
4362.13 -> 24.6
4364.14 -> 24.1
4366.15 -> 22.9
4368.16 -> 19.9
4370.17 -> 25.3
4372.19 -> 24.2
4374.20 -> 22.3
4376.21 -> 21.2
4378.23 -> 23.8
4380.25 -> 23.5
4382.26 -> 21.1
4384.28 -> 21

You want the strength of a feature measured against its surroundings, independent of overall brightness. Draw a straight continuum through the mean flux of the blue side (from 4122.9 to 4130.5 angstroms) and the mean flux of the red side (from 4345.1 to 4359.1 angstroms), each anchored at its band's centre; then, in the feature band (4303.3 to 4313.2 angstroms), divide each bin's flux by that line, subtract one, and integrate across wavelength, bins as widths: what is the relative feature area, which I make -1.74 angstroms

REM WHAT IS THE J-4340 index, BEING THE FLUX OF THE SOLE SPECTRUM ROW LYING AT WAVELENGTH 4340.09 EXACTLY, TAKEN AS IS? 12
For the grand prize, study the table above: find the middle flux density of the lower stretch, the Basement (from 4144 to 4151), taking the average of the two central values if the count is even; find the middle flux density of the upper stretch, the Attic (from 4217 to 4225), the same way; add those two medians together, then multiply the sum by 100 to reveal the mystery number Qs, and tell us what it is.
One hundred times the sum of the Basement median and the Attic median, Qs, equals 4375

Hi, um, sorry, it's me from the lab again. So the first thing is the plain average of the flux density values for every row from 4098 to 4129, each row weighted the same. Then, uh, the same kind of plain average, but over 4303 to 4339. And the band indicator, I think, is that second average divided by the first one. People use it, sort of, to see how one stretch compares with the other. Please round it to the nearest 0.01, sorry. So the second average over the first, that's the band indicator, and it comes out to 0.96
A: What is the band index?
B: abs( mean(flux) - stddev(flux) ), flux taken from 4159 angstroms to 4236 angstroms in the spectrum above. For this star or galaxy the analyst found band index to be 20.7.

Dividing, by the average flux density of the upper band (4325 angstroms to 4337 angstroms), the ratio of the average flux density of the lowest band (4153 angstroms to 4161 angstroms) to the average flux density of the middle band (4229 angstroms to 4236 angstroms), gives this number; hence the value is 0.045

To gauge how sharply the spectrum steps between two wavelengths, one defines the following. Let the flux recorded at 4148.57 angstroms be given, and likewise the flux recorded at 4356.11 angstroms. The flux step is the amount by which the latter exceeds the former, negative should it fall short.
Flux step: 6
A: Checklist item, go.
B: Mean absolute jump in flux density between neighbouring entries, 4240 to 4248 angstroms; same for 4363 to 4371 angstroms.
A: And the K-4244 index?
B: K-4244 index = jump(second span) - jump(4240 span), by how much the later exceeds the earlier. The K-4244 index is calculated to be 1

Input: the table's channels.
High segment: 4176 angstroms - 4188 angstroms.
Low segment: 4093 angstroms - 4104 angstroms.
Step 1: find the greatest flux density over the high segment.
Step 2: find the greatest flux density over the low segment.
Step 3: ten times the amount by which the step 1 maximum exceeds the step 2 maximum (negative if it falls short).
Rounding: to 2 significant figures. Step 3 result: 16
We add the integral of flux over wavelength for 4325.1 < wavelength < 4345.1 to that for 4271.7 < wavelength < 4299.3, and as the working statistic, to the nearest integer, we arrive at 986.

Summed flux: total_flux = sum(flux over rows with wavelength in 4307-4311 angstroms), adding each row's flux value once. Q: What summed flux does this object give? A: 38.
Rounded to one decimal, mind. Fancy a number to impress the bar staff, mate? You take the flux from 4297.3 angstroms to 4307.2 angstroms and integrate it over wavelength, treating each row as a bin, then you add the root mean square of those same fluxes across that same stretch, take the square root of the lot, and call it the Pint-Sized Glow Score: 14.2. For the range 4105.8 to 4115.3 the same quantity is 15.5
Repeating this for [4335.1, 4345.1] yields 14.3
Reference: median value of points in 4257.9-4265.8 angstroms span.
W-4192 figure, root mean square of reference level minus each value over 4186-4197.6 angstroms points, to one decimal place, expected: 2.1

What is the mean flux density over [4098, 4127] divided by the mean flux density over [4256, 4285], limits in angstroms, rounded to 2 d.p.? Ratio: 0.97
